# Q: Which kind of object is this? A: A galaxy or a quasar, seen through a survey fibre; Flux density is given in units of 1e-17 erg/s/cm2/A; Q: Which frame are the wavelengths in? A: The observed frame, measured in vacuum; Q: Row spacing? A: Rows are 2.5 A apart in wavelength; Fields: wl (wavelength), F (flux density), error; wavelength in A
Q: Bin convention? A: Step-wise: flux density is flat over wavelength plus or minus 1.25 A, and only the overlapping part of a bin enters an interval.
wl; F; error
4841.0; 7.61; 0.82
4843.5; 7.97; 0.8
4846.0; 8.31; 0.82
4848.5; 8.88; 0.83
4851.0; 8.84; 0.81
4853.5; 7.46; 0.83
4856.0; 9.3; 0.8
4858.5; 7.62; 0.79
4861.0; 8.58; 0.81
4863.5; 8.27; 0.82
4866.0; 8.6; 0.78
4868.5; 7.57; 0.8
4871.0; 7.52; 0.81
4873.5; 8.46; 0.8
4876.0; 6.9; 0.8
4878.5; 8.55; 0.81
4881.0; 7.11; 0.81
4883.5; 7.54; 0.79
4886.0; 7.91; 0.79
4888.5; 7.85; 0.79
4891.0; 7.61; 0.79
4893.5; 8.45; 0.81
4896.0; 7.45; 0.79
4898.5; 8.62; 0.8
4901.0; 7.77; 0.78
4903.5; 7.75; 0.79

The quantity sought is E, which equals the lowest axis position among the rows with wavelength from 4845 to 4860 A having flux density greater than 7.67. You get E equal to 4846.0 A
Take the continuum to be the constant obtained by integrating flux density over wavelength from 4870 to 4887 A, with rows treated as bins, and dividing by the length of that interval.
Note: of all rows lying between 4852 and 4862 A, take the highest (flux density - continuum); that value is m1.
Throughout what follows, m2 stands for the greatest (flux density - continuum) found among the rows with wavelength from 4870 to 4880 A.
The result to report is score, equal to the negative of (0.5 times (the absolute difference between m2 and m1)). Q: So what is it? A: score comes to -0.4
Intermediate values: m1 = 1.6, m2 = 0.8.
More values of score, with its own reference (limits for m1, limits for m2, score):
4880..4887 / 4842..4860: -0.7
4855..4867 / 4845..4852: -0.2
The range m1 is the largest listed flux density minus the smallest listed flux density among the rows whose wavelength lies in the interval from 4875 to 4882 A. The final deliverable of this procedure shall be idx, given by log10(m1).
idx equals 0.22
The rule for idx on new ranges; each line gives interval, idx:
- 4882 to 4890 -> -0.43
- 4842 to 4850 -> -0.04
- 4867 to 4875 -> -0.03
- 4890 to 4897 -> 0.00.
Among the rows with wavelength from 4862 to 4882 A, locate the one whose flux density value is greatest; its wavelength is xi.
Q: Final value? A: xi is 4866.0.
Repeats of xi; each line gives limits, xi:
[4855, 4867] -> 4856.0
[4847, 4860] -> 4856.0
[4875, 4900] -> 4898.5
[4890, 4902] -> 4898.5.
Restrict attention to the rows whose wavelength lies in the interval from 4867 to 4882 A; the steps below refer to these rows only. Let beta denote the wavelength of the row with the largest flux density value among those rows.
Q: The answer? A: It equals 4878.5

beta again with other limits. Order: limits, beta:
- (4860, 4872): 4866.0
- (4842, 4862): 4856.0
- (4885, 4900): 4898.5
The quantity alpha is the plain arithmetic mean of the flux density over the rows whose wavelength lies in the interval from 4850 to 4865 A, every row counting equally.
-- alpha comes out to 8.3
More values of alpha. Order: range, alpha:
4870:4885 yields 7.7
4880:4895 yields 7.7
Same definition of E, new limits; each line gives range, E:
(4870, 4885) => 4873.5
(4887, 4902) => 4888.5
